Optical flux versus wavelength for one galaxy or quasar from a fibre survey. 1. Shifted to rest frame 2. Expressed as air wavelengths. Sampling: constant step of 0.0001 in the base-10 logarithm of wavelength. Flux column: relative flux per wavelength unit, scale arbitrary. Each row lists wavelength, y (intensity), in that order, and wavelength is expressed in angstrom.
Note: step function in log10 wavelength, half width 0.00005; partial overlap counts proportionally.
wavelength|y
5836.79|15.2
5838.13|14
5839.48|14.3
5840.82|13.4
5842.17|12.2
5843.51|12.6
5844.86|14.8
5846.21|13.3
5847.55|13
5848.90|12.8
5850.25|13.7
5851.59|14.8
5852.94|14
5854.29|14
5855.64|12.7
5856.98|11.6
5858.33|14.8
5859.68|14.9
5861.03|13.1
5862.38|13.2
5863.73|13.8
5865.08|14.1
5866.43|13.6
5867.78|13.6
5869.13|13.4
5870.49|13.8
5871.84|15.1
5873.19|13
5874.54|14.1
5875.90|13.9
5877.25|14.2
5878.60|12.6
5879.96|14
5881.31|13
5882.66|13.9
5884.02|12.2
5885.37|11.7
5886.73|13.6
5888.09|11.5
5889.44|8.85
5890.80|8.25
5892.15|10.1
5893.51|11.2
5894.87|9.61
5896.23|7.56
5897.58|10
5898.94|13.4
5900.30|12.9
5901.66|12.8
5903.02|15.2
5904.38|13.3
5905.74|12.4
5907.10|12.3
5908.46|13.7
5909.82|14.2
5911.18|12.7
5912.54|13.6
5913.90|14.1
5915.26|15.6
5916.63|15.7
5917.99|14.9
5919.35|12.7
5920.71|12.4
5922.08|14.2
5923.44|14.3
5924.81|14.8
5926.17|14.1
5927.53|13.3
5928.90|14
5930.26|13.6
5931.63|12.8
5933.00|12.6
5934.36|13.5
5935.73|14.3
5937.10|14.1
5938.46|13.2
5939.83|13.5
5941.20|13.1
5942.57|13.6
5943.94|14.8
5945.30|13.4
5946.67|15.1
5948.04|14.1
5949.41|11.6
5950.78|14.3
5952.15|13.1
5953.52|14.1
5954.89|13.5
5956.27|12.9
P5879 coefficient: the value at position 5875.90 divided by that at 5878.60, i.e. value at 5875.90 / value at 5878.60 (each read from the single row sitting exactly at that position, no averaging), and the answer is 1.10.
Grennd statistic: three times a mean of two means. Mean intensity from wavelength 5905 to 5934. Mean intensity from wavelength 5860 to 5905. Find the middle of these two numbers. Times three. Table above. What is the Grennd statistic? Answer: 39.4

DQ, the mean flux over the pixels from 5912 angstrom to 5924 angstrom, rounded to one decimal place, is 14.2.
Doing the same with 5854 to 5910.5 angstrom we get 12.7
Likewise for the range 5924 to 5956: 13.7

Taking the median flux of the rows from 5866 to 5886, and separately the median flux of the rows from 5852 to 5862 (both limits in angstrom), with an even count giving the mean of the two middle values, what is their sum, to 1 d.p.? 27.6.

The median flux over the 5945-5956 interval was 13.8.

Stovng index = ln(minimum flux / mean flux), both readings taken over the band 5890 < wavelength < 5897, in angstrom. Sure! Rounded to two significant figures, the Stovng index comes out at -0.21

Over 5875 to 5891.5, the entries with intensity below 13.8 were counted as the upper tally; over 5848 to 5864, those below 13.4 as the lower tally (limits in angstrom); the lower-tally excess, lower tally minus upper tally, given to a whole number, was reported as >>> -3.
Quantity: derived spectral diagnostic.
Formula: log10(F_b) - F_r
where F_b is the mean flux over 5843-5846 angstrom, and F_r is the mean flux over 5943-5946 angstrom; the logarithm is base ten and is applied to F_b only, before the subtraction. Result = -13.0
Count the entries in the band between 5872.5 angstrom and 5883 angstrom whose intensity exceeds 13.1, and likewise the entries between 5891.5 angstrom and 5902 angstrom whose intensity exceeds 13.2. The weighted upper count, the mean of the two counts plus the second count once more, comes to 4.0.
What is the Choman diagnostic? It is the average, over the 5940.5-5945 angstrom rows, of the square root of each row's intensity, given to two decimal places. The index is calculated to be 3.72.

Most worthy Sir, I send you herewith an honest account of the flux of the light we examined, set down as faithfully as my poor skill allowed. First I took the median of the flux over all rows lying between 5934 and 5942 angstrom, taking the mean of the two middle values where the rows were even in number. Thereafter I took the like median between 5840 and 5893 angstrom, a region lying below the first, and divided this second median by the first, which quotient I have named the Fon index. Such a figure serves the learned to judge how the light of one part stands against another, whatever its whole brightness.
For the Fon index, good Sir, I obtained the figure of 0.99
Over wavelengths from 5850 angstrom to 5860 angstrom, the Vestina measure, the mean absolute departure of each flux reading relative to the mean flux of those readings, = 0.86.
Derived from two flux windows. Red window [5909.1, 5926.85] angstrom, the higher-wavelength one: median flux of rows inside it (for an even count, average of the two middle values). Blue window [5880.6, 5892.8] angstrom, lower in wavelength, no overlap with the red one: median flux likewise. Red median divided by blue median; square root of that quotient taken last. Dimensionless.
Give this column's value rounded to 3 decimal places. 1.102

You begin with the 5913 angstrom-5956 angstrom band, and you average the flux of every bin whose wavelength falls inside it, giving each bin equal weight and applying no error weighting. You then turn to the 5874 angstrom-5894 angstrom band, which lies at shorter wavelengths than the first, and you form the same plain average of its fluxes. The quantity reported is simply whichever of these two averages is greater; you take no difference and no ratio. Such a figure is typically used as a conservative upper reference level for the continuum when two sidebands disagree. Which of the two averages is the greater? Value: 13.8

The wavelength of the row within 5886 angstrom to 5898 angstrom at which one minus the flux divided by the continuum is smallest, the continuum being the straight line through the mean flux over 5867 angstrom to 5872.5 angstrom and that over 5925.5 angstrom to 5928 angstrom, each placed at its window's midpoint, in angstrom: 5886.73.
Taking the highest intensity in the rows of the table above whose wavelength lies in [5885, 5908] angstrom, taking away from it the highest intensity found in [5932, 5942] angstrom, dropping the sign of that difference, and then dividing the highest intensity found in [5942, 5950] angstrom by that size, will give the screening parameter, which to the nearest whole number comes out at 17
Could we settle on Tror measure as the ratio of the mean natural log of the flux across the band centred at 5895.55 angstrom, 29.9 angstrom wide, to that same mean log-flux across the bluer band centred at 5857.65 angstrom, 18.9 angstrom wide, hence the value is 0.94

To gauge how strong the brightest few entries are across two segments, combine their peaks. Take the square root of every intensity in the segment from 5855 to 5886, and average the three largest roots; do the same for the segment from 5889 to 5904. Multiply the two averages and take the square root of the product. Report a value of 3.79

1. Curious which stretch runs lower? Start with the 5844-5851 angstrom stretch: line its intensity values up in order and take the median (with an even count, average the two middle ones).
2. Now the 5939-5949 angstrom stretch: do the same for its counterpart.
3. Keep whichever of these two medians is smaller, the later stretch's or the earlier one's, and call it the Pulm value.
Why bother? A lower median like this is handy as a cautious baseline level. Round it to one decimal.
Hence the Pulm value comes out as 13.3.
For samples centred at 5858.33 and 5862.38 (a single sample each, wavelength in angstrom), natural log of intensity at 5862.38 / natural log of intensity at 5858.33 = 0.96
